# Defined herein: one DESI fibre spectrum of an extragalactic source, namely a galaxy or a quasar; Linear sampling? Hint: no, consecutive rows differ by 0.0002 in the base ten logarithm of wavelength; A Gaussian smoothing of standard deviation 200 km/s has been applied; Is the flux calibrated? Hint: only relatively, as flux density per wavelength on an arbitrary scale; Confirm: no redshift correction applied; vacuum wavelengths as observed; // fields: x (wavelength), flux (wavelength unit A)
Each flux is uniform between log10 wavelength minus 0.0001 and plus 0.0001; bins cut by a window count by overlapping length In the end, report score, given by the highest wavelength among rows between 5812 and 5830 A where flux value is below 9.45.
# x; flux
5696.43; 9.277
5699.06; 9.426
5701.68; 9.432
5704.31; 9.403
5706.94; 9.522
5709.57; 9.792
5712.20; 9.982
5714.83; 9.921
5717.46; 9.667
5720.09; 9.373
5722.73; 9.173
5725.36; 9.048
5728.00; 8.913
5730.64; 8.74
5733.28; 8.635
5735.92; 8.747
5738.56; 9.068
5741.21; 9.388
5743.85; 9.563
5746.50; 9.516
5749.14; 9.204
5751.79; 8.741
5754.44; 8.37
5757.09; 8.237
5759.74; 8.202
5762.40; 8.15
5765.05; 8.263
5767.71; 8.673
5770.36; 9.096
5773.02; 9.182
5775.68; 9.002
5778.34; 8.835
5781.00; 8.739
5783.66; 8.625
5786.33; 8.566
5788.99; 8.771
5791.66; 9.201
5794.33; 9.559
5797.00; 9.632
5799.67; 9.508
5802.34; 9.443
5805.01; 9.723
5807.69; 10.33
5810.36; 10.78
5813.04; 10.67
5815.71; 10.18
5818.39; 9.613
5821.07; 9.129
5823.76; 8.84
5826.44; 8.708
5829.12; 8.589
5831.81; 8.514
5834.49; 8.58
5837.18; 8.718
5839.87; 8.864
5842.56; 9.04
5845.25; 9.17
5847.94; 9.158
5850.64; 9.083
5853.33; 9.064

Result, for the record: 5829.12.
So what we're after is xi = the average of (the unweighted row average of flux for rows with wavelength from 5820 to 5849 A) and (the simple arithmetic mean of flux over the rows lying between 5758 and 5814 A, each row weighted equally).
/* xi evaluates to 9.02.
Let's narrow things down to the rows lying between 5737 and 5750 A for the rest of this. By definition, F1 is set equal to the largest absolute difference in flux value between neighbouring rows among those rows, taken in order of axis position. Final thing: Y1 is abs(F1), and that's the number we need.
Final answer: 0.32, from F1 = 0.32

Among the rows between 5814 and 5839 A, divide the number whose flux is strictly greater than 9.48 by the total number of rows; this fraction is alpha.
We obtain 0.2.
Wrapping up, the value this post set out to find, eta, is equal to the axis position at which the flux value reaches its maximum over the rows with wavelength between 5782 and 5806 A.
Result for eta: 5805.01 A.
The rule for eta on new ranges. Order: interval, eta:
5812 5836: 5813.04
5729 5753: 5743.85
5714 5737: 5714.83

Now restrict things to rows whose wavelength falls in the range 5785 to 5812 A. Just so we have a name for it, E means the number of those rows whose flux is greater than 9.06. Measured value 8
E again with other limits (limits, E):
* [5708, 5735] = 6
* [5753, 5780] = 2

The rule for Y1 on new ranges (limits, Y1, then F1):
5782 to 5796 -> 0.43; 0.43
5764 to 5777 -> 0.42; 0.42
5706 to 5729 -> 0.29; 0.29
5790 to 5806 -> 0.36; 0.36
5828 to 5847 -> 0.18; 0.18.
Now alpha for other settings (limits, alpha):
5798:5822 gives 0.8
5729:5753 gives 0.2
